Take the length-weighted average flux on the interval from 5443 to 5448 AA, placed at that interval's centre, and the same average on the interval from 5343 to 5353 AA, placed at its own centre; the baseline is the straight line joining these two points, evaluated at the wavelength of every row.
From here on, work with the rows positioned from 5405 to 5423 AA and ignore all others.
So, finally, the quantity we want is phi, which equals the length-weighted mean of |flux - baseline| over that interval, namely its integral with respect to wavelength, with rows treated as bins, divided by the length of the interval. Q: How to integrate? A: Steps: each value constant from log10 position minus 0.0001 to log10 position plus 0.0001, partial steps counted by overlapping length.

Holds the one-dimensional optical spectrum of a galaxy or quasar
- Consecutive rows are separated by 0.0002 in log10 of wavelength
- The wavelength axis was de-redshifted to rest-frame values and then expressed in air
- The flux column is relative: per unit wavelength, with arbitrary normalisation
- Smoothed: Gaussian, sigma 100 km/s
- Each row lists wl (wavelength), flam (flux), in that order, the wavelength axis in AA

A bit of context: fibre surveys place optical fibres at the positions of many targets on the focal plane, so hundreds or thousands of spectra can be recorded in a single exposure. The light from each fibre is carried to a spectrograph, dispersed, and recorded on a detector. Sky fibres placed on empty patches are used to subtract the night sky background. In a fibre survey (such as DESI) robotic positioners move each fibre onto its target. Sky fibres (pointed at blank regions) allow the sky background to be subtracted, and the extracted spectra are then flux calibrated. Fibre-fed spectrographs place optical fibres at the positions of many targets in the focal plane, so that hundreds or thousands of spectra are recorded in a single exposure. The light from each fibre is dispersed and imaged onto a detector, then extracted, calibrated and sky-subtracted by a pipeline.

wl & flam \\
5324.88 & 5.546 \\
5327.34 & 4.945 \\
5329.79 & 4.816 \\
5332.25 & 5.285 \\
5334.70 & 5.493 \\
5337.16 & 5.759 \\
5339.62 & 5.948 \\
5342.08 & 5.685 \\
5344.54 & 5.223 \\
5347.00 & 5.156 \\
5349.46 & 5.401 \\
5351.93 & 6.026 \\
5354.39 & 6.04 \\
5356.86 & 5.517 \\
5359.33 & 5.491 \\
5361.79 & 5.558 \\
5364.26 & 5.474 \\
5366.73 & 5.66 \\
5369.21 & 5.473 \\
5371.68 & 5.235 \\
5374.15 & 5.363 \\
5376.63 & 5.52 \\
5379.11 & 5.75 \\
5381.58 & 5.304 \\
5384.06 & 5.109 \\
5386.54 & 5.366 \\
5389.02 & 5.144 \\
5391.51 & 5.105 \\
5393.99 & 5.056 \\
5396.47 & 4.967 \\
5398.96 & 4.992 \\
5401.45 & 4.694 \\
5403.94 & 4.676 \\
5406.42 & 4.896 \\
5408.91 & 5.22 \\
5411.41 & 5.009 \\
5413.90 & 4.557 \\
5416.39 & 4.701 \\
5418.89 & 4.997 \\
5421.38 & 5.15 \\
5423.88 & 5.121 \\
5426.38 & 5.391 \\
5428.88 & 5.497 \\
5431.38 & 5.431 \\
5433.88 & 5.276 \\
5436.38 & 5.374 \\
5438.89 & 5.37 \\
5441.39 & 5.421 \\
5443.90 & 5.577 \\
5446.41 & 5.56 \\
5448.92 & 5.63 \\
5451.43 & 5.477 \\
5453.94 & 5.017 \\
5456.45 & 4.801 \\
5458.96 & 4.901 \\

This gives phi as 0.60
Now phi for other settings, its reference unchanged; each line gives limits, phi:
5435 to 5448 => 0.11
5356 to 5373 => 0.09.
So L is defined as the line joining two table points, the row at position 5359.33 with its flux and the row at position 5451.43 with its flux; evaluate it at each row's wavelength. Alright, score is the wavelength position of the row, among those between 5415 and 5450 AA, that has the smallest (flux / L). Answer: 5416.39 AA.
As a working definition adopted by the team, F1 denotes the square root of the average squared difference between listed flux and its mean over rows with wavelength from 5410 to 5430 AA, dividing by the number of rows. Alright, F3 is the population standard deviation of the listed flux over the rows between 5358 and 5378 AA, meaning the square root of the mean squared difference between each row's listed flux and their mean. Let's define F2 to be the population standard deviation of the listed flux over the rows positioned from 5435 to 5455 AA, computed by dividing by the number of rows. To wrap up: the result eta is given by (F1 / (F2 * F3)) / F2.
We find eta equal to 77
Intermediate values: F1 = 0.30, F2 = 0.180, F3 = 0.12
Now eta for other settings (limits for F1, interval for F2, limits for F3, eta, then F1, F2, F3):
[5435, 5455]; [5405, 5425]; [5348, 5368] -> 17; 0.18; 0.214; 0.23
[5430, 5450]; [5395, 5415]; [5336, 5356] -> 8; 0.11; 0.204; 0.33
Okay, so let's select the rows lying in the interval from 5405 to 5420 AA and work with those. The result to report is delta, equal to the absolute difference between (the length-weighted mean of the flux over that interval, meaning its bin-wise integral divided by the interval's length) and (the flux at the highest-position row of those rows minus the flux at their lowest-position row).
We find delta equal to 4.79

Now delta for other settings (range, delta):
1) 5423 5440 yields 5.11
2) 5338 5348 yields 6.31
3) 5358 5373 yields 5.74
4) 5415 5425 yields 4.57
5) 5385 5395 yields 5.48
